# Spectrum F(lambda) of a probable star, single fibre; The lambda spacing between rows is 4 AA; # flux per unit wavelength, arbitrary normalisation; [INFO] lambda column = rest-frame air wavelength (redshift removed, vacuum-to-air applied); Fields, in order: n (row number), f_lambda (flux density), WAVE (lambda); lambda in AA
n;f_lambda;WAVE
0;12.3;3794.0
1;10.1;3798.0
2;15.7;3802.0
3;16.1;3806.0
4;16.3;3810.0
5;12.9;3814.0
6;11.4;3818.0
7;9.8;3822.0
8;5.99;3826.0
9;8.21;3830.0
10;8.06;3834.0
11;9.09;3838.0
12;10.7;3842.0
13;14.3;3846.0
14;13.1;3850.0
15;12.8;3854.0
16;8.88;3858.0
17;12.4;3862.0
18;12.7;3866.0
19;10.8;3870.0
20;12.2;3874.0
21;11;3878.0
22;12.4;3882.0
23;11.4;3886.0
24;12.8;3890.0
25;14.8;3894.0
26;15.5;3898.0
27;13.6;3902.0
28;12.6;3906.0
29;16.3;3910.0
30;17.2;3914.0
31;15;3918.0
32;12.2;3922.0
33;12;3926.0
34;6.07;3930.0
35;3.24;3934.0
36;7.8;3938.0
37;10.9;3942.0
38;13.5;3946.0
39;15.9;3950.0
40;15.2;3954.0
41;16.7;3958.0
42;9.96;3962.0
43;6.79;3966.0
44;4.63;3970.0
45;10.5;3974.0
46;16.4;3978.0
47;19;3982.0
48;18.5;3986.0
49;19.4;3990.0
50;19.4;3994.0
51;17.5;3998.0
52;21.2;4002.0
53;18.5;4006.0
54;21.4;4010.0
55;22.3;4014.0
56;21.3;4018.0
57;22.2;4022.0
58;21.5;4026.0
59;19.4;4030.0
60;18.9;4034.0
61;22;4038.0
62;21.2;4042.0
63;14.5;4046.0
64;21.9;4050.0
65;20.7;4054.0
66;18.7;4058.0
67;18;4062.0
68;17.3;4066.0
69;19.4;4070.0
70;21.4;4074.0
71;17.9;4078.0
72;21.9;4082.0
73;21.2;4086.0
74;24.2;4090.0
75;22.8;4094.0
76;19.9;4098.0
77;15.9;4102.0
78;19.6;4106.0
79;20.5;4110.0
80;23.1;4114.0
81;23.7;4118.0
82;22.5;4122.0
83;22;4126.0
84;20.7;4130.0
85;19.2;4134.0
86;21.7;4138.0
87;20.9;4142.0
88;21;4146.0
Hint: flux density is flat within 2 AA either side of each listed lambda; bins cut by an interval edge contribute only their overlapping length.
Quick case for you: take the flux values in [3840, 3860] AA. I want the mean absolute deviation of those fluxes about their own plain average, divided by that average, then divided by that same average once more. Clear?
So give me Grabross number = 0.012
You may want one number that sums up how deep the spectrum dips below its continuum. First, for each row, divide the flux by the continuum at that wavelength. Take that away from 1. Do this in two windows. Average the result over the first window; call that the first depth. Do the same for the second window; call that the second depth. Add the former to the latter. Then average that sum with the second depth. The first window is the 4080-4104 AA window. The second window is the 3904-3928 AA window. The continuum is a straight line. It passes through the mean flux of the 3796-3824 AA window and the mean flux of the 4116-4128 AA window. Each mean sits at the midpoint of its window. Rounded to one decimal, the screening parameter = 0.2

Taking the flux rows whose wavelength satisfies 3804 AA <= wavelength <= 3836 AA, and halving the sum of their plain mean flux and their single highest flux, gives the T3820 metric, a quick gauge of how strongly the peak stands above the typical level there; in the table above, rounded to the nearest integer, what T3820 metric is 14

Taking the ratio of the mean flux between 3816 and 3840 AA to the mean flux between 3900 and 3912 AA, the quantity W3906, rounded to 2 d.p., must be 0.62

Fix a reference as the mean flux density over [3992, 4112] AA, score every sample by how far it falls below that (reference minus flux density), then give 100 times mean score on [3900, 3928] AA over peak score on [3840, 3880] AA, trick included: 53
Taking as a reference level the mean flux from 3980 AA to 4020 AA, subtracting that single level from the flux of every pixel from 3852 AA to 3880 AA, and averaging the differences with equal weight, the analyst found -8.3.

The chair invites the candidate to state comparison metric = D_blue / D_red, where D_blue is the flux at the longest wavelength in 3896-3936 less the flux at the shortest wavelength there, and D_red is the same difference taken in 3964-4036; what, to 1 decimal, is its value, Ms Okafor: -1.0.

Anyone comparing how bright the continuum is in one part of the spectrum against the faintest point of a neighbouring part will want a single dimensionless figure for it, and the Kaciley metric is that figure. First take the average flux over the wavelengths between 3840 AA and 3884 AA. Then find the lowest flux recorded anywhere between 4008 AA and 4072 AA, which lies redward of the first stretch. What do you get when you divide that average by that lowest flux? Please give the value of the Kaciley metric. 0.82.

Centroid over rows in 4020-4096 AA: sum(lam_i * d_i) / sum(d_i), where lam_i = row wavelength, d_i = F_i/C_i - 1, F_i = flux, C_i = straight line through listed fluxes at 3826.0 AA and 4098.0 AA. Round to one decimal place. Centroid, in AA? 4049.5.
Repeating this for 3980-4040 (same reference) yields 4008.7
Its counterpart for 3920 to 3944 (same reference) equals 3935.6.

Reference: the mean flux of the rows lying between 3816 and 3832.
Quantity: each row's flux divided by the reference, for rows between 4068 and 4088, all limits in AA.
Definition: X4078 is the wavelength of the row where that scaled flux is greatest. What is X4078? 4082.0 AA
